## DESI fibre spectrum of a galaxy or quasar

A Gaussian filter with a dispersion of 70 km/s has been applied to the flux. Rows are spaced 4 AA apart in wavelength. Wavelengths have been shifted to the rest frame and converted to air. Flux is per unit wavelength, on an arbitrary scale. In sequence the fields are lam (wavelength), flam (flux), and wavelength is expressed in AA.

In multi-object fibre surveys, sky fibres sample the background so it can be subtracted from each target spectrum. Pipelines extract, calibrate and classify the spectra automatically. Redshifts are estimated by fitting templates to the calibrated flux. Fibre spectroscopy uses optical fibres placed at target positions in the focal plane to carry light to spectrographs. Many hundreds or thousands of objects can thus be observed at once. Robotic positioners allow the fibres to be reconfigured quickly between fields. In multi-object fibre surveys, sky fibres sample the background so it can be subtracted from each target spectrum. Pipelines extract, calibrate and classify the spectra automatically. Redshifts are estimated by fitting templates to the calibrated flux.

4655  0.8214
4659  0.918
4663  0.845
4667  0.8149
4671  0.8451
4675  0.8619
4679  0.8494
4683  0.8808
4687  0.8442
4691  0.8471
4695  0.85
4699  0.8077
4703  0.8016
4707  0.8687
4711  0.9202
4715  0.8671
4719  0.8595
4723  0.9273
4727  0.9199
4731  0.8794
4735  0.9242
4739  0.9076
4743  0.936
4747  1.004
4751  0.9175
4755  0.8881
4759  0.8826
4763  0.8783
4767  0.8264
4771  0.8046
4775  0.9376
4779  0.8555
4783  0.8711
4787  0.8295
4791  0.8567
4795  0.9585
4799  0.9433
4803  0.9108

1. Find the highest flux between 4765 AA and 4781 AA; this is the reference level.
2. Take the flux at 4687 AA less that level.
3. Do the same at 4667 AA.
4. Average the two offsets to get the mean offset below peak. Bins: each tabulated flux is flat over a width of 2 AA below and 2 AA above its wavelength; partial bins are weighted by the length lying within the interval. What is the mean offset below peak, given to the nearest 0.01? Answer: -0.11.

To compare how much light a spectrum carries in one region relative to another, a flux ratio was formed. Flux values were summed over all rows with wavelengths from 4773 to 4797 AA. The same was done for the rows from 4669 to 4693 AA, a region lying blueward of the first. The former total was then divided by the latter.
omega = 1.04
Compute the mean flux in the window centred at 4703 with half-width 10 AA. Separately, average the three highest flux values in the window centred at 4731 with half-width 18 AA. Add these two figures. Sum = 1.81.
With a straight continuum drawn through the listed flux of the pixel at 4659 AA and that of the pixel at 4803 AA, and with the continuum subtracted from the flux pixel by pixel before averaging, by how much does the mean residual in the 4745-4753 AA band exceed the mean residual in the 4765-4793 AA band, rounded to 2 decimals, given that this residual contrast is 0.10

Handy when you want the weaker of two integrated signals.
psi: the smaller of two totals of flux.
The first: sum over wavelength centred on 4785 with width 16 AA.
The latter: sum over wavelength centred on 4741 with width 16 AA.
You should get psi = 3.413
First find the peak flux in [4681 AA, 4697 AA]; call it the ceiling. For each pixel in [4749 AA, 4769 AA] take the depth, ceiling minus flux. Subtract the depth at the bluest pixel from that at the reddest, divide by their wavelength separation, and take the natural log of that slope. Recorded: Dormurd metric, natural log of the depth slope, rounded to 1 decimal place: -5.2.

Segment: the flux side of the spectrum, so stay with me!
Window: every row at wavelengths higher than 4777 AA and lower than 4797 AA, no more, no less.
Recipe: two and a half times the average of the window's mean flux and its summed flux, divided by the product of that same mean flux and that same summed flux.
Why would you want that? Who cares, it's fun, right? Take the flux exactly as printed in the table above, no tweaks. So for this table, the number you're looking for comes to 1.72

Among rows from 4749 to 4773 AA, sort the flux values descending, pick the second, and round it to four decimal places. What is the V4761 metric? 0.8881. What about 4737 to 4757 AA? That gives 0.9360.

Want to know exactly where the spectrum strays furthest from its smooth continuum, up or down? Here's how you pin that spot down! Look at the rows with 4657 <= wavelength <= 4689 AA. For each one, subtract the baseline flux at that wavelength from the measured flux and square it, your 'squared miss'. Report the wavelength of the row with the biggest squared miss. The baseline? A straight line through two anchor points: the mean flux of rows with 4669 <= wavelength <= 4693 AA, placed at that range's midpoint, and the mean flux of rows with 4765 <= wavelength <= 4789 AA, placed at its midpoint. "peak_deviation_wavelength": 4659 AA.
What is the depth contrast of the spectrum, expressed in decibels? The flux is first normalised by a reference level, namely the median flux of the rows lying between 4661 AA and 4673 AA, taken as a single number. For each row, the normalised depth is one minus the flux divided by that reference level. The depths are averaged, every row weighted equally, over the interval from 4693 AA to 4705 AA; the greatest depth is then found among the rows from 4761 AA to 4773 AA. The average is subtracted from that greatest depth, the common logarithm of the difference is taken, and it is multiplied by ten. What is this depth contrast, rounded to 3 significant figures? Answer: -17.5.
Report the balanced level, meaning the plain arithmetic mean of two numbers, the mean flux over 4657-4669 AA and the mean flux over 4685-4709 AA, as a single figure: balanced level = 0.85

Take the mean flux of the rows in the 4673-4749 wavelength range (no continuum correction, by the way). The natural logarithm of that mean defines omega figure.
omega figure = -0.126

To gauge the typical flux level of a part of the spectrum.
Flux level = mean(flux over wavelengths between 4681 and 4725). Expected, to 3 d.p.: 0.861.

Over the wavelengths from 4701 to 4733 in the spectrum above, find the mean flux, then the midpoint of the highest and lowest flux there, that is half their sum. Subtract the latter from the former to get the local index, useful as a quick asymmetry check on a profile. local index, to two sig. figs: 0.016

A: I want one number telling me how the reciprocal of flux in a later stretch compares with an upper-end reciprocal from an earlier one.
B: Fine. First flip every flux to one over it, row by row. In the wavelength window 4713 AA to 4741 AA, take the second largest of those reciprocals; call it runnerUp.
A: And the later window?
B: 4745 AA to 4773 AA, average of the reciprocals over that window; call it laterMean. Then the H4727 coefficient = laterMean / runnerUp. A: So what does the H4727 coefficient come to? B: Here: 0.98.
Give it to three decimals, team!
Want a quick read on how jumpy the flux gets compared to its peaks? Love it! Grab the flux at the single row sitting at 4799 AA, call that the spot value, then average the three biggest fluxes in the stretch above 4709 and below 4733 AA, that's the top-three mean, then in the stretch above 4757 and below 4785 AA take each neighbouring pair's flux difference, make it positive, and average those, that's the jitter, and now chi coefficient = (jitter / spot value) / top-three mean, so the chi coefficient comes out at 0.059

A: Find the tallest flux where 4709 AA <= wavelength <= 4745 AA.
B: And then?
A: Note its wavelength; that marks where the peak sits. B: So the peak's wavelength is 4743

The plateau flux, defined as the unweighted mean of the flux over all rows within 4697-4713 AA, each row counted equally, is 0.850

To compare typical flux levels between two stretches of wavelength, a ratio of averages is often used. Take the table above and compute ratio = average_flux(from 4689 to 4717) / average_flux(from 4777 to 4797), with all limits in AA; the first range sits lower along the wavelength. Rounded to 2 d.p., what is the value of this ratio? 0.97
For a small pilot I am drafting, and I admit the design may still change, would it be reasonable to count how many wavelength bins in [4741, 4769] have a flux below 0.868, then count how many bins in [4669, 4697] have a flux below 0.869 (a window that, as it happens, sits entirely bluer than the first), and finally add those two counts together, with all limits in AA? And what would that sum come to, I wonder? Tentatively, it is 7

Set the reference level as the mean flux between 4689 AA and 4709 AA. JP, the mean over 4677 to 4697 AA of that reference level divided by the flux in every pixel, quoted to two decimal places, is 0.98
